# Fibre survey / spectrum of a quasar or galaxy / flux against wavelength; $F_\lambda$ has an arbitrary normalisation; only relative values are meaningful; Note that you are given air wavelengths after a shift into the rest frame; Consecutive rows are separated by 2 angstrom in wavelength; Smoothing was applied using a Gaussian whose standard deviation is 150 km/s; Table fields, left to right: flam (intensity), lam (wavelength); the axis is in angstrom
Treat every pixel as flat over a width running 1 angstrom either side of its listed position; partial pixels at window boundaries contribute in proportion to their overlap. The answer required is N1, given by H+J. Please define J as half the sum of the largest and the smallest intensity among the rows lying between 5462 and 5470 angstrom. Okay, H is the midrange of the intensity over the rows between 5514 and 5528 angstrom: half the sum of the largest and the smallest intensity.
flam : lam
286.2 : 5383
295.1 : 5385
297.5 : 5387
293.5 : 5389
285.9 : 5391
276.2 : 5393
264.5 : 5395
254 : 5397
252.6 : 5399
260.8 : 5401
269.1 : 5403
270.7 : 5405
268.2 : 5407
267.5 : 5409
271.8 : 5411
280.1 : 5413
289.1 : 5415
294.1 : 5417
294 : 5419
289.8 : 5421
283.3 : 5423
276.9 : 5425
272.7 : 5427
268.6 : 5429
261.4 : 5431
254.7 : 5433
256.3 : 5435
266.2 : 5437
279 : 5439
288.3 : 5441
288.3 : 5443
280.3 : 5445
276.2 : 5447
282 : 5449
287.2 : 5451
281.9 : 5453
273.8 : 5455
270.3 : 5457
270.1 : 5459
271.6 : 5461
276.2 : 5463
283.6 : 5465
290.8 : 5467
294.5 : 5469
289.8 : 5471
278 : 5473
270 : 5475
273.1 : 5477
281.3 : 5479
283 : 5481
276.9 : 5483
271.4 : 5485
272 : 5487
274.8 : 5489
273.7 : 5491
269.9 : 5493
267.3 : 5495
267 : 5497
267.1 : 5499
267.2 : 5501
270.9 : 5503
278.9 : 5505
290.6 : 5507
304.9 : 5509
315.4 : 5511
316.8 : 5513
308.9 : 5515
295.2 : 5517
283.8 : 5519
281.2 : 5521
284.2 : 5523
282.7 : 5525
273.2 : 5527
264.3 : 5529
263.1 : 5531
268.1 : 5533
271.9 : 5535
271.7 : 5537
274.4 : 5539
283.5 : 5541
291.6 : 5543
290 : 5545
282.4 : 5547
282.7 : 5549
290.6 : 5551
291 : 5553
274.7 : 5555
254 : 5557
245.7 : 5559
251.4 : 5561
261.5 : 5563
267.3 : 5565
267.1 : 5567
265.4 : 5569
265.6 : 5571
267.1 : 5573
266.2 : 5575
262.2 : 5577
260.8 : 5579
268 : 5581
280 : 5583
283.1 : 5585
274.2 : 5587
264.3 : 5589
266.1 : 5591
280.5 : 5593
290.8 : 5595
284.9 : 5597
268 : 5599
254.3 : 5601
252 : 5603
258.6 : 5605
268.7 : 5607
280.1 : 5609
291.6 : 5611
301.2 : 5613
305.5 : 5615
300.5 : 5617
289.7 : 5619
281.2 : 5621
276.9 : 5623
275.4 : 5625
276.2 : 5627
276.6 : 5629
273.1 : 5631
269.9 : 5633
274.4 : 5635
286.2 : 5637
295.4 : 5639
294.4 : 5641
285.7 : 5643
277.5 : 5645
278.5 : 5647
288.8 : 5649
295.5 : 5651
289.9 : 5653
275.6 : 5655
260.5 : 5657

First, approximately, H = 291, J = 285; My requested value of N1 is 576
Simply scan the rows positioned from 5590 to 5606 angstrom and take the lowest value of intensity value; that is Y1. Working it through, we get 252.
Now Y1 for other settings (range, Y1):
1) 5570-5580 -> 260.8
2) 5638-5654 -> 277.5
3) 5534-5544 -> 271.7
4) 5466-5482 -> 270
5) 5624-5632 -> 273.1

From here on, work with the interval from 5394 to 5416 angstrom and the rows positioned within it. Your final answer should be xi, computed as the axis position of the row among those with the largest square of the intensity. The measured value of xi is 5415 angstrom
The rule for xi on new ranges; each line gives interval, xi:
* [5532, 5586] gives 5543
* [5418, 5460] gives 5419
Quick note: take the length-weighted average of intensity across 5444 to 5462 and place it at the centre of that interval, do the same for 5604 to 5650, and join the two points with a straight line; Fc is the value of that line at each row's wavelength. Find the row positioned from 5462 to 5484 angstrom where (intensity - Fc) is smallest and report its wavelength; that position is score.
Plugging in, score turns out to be 5475 angstrom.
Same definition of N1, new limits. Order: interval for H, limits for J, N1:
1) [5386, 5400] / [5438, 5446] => 559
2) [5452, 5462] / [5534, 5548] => 558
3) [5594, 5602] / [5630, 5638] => 551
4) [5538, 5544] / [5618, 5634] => 563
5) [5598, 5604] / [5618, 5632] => 541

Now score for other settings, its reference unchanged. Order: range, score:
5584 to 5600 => 5589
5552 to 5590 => 5559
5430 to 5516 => 5433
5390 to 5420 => 5399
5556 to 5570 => 5559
